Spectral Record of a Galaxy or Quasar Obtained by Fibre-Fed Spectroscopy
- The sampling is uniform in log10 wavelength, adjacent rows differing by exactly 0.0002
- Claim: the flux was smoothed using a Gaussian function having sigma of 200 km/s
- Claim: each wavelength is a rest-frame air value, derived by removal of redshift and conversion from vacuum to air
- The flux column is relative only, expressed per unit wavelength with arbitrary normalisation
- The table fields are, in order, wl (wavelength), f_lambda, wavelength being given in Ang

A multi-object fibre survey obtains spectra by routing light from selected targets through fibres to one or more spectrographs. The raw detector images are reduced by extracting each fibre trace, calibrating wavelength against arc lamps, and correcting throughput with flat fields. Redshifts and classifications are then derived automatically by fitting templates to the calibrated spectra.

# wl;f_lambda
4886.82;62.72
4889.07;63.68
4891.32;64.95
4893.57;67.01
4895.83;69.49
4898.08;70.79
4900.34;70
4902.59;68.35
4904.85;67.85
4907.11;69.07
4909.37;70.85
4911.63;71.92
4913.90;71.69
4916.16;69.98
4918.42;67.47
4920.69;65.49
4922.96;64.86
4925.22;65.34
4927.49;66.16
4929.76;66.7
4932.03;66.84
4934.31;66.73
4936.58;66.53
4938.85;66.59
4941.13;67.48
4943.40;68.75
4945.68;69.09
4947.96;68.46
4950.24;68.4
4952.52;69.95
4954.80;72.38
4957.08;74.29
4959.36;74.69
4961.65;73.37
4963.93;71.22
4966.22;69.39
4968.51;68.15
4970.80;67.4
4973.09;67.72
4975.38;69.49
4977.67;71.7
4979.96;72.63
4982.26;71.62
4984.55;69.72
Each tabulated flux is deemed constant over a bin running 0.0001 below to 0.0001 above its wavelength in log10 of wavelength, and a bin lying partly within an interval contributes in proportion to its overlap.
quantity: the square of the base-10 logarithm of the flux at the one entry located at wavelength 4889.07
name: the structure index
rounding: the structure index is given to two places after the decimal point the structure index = 3.25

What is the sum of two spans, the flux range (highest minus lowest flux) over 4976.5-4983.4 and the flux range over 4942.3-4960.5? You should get 7.3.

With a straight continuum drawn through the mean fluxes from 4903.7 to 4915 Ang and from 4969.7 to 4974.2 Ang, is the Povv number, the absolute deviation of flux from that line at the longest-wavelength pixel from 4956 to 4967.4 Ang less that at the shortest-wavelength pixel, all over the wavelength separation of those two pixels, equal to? -0.5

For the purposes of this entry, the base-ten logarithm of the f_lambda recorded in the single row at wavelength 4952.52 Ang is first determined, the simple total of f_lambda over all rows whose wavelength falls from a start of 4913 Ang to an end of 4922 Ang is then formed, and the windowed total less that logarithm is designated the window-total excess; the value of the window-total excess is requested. 273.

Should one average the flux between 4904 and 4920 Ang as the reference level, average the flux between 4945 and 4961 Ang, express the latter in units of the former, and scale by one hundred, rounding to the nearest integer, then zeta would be 102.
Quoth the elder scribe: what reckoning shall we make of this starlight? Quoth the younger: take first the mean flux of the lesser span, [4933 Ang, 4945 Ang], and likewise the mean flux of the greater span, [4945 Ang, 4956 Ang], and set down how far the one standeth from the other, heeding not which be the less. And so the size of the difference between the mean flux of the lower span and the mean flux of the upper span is 2.4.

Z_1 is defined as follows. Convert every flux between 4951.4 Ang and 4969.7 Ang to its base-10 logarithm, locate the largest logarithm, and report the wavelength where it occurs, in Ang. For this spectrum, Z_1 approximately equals 4959.36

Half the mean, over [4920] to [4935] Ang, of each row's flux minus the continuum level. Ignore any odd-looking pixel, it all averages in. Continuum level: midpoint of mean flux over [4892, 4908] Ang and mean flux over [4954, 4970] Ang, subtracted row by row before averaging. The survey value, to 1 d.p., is -2.2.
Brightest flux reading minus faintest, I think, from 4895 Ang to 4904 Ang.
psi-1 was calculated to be 2.4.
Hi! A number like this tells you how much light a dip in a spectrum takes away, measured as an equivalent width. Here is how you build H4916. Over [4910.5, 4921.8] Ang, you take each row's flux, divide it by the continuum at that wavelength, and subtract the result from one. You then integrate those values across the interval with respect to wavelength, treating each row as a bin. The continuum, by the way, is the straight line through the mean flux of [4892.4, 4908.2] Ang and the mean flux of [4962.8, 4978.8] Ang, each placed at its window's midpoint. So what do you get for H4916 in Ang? -0.05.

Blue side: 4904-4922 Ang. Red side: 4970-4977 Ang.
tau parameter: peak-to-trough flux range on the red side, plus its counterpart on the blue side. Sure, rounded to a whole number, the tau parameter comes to 9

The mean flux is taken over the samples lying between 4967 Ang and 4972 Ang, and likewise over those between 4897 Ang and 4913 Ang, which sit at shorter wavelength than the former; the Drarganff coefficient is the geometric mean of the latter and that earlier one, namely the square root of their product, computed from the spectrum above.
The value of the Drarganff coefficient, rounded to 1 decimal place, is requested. 68.8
